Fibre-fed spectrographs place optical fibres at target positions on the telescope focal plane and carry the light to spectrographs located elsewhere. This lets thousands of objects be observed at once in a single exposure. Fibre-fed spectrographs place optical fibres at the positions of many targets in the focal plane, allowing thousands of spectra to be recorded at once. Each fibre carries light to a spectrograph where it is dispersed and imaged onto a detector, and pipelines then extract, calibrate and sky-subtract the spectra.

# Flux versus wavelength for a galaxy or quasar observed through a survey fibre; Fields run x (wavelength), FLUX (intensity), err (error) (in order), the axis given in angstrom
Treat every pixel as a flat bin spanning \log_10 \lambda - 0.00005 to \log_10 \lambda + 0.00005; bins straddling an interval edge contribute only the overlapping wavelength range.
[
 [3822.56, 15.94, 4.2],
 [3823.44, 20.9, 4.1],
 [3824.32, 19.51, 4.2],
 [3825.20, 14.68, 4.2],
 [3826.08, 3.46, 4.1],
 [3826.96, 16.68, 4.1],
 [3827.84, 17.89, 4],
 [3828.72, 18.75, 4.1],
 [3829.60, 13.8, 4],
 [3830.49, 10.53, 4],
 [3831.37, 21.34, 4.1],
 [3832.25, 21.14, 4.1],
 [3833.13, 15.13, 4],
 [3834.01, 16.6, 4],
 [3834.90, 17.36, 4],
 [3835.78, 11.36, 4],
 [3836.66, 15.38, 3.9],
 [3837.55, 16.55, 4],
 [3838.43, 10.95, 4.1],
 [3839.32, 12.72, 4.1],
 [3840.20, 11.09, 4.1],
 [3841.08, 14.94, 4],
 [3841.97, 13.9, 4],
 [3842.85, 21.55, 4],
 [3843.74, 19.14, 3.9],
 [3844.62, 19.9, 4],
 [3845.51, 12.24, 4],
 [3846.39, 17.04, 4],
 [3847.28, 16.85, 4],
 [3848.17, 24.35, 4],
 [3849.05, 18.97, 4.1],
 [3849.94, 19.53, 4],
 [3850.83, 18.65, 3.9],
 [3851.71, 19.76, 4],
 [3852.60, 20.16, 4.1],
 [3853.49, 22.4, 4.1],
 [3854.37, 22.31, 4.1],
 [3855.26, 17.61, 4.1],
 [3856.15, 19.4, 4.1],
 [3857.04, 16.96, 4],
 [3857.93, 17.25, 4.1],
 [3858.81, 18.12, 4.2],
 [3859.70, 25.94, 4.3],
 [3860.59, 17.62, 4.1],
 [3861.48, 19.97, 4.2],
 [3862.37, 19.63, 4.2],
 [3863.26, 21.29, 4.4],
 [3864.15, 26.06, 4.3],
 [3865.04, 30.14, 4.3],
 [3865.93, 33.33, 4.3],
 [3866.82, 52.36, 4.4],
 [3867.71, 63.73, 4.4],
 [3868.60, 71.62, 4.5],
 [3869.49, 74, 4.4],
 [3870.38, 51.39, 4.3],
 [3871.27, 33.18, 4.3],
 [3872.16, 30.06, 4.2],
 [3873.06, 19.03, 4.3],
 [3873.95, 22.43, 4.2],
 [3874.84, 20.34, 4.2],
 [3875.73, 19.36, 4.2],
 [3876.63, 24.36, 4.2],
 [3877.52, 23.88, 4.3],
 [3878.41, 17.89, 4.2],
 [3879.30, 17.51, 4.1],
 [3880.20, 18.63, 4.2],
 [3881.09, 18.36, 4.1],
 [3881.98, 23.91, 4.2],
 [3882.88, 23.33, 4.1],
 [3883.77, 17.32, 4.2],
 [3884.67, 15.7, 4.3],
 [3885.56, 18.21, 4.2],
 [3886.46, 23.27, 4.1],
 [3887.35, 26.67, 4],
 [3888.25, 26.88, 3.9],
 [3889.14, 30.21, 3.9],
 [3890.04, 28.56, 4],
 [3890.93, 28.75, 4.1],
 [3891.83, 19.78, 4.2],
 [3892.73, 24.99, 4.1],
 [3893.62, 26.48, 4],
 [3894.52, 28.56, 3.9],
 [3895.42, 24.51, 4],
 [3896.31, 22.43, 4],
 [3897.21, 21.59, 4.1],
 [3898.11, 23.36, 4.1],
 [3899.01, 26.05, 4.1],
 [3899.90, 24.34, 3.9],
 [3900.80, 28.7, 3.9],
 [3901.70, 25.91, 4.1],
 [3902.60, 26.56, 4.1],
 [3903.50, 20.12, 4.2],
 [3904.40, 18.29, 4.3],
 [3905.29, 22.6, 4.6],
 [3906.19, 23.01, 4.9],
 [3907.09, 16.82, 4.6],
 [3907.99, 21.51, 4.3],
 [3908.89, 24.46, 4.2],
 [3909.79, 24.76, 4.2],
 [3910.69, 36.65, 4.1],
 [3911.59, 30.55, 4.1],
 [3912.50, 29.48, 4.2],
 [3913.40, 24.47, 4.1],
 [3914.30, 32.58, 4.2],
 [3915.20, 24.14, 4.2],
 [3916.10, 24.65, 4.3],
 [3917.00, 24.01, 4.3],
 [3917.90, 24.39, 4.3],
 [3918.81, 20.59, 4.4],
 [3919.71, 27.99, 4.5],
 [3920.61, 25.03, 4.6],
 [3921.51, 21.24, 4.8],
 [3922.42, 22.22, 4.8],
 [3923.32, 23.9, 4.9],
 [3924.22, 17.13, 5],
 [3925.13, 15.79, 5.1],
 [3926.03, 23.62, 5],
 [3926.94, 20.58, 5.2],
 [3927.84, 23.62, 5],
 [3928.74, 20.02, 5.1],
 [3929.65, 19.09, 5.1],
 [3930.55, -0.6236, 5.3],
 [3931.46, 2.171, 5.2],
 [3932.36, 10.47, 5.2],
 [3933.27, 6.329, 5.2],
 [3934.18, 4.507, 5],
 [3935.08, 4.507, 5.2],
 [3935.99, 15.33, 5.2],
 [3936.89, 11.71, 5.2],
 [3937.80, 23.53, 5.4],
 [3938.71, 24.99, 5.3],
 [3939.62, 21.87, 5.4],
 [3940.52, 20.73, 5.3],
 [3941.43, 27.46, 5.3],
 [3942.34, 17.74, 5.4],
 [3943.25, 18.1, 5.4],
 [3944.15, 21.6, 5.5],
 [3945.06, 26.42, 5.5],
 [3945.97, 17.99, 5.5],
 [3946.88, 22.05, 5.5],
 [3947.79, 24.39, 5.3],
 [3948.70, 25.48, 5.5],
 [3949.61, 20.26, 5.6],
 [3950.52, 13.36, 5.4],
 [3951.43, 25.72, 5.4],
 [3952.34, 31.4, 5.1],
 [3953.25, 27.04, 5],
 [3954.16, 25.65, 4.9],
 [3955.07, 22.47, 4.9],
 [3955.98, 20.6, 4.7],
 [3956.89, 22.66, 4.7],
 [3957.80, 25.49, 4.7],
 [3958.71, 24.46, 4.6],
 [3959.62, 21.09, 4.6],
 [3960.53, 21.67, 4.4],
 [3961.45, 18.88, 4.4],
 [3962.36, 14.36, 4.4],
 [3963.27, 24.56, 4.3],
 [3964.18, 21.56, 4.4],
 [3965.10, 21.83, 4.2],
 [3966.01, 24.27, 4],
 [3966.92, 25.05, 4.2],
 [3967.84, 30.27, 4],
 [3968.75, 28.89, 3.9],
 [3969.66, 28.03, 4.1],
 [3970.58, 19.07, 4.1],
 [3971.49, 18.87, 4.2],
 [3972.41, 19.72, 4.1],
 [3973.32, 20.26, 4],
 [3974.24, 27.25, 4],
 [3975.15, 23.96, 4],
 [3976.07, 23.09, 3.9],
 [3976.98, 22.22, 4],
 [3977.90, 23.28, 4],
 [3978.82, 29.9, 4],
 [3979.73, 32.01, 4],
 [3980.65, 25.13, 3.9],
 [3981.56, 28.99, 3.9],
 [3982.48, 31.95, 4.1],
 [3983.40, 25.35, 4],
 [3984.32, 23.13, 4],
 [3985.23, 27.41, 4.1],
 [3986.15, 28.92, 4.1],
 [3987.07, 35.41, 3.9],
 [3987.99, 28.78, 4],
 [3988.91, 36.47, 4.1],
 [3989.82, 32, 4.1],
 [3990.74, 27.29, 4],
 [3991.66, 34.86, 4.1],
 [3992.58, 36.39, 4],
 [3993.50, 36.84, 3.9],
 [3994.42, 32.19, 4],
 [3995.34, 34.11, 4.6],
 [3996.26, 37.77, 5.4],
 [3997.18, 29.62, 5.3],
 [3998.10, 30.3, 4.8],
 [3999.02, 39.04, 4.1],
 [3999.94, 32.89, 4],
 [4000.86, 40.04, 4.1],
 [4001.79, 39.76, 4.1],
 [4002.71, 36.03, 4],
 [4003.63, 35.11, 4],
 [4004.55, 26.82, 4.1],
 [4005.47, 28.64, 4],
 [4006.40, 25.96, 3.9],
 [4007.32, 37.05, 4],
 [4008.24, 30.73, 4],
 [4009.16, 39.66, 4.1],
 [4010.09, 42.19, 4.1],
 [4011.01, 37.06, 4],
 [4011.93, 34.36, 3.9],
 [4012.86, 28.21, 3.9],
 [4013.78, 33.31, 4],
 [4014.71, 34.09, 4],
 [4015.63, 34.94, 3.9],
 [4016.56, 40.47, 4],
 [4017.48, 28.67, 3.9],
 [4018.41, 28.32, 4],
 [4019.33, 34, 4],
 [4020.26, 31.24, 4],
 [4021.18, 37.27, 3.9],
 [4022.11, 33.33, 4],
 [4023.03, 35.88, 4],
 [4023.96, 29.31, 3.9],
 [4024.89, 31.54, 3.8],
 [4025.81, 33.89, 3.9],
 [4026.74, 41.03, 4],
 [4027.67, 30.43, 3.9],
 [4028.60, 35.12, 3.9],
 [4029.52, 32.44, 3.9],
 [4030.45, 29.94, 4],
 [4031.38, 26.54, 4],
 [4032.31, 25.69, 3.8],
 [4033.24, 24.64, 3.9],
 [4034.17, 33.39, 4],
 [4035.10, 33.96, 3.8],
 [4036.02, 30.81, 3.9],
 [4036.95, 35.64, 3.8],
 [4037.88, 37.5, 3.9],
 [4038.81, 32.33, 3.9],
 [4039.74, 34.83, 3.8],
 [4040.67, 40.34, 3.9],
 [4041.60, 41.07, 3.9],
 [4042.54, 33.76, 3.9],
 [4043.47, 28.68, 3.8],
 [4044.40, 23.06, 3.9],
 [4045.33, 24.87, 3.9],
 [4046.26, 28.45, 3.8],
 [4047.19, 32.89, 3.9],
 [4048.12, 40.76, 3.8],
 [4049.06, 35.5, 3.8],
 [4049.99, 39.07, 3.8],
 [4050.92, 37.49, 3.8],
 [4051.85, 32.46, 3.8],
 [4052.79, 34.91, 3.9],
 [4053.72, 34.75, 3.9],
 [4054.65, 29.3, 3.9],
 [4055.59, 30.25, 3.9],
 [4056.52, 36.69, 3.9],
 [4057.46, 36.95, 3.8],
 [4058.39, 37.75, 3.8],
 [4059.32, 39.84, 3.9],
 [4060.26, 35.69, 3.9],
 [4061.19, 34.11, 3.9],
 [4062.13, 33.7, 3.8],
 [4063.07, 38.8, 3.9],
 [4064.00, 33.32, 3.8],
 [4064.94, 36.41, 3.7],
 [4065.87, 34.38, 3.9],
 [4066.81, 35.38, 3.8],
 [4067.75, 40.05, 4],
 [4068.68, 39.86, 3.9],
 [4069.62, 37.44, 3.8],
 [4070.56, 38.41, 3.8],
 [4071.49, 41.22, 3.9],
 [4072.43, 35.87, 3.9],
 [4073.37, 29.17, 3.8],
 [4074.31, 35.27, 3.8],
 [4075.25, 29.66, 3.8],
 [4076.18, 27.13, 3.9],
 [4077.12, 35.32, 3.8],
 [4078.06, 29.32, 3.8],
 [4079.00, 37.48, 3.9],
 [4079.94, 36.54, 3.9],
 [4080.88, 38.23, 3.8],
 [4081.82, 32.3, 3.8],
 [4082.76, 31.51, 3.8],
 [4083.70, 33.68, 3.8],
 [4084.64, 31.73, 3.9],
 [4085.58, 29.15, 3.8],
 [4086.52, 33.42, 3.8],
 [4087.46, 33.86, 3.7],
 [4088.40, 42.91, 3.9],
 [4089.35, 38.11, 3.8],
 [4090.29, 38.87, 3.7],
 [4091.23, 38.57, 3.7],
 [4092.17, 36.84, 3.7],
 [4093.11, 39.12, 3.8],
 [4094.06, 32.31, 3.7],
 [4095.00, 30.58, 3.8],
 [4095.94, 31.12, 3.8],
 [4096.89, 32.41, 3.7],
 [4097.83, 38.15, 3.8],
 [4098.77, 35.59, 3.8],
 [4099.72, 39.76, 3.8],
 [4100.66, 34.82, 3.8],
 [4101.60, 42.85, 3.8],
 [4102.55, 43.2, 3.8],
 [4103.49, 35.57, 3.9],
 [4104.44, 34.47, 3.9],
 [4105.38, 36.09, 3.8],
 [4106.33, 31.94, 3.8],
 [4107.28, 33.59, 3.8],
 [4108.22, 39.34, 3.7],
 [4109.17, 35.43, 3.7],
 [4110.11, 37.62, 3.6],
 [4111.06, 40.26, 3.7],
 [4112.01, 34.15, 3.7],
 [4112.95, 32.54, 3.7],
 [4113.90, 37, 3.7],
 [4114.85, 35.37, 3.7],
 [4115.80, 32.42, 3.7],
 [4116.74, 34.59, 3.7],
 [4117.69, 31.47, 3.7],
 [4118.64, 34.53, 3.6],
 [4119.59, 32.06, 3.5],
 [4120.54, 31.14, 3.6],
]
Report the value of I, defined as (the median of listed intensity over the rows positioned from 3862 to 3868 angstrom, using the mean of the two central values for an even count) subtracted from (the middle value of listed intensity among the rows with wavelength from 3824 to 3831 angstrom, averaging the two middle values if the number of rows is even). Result -14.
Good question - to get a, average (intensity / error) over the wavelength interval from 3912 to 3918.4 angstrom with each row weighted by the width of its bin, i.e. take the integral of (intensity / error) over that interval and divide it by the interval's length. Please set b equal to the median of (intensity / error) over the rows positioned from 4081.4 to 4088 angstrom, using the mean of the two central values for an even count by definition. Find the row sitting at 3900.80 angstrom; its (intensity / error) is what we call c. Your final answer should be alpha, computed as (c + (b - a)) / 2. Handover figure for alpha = 4.8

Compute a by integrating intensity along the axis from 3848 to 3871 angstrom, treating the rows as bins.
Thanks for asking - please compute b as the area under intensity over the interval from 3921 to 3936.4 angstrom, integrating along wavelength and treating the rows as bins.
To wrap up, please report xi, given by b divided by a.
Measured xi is 0.3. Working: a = 677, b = 227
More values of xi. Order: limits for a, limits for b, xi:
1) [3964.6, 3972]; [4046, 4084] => 7.4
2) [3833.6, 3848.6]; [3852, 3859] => 0.6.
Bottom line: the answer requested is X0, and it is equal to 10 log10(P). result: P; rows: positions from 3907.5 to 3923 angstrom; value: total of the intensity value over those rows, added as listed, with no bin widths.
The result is 26.4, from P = 439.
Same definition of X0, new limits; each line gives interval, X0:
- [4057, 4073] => 28.0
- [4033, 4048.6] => 27.5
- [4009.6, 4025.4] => 27.6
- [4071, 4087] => 27.5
